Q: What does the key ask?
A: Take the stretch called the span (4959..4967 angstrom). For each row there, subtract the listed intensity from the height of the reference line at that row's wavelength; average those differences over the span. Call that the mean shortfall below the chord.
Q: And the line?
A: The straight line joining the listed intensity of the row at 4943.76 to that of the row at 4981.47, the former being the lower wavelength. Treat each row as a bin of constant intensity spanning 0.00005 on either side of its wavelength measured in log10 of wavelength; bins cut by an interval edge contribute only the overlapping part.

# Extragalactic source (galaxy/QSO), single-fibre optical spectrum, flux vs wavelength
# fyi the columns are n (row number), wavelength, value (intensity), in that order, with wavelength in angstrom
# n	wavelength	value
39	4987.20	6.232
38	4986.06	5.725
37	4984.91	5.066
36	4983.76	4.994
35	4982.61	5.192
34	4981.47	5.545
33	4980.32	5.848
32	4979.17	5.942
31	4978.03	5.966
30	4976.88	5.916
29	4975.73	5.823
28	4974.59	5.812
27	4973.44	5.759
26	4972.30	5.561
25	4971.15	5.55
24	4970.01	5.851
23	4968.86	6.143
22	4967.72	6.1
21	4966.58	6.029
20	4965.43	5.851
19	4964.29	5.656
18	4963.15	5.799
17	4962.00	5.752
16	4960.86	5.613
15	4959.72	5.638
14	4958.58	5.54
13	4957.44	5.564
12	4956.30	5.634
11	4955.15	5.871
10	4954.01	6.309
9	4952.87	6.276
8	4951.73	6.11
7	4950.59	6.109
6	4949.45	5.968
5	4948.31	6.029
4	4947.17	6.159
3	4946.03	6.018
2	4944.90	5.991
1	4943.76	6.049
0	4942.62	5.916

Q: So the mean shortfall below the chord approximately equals 0.0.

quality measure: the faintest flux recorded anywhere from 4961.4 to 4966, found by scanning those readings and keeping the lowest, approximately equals 5.656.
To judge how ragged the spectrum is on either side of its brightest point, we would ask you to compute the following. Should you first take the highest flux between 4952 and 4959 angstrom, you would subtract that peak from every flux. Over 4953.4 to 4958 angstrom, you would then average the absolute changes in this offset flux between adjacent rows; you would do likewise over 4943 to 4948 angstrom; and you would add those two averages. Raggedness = 0.324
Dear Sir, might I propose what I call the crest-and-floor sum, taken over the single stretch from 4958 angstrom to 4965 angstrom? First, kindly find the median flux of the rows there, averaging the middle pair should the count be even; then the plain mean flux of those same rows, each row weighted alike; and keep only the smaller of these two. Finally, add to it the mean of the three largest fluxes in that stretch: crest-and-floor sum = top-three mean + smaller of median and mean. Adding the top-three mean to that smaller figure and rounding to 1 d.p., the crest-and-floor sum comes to 11.4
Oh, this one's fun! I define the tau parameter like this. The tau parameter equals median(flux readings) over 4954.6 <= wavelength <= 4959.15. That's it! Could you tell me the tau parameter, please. 5.60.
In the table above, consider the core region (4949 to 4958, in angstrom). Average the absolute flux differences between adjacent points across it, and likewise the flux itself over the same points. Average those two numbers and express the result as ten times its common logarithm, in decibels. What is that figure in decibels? 4.87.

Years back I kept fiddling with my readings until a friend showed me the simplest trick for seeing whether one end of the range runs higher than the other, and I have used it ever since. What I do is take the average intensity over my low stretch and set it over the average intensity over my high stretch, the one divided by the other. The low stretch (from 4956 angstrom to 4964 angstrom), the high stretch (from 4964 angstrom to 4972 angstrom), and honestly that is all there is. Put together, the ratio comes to 0.96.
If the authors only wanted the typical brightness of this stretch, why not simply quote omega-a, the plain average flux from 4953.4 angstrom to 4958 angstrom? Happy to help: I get 5.84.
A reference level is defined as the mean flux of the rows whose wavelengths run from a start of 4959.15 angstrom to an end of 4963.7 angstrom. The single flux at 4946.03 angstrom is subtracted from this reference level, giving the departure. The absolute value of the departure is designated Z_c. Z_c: 0.32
